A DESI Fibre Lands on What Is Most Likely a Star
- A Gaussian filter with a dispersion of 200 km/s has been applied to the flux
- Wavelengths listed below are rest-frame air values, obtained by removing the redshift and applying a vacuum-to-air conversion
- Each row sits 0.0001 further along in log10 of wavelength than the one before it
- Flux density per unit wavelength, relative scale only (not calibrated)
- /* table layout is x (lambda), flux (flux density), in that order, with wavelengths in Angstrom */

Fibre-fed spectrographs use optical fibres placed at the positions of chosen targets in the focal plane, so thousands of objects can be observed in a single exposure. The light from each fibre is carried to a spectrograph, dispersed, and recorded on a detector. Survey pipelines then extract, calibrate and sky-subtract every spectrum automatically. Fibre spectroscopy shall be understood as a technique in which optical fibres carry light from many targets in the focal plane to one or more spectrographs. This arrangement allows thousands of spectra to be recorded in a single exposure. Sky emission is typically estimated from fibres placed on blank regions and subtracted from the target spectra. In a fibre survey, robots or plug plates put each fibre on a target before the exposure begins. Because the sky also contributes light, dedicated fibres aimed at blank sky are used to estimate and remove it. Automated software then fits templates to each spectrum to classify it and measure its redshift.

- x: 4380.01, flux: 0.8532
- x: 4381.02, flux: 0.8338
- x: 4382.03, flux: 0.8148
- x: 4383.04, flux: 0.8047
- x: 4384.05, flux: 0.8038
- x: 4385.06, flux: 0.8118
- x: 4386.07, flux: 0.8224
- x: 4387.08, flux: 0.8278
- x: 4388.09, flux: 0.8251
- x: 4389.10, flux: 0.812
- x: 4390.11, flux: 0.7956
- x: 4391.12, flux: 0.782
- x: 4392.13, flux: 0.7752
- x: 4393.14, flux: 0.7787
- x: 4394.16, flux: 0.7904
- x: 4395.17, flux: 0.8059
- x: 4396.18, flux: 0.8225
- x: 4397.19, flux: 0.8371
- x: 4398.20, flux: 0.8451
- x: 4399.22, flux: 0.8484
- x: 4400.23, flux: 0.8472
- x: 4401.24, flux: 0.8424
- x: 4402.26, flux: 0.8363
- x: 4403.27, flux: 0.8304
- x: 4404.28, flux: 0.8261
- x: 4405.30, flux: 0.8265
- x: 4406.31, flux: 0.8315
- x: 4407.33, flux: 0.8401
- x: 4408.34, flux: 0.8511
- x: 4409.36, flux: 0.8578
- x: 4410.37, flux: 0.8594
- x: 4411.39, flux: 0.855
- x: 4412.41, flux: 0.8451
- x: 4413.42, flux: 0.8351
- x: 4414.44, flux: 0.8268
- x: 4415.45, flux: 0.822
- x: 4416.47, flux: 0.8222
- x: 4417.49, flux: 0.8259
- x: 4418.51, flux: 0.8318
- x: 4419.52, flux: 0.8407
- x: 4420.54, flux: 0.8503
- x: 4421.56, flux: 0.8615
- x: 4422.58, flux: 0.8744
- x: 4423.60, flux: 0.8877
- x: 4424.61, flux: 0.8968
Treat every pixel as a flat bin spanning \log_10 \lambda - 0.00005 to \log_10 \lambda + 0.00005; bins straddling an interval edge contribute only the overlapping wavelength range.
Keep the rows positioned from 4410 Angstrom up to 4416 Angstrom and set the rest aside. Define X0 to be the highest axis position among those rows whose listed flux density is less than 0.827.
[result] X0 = 4415.45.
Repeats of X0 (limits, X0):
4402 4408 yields 4405.30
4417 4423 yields 4417.49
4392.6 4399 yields 4396.18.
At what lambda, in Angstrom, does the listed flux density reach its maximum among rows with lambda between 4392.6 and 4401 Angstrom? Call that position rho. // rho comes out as 4399.22 Angstrom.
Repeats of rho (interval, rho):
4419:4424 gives 4423.60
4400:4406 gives 4400.23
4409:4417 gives 4410.37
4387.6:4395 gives 4388.09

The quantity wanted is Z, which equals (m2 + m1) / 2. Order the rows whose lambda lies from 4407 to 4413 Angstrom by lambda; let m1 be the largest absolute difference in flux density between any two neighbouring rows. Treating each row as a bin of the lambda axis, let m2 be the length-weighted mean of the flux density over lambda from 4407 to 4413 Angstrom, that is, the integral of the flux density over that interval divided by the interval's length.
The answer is 0.431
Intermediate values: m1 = 0.0110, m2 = 0.852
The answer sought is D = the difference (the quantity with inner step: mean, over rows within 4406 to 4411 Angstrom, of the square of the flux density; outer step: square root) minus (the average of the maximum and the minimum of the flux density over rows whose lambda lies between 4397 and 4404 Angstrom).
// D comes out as 0.009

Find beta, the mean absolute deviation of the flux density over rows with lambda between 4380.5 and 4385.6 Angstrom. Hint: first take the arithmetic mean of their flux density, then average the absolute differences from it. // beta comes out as 0.0084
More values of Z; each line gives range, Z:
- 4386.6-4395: 0.407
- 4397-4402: 0.426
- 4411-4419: 0.421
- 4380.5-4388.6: 0.418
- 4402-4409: 0.423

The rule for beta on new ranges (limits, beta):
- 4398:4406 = 0.0080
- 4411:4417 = 0.0107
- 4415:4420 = 0.0062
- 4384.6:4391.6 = 0.0127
